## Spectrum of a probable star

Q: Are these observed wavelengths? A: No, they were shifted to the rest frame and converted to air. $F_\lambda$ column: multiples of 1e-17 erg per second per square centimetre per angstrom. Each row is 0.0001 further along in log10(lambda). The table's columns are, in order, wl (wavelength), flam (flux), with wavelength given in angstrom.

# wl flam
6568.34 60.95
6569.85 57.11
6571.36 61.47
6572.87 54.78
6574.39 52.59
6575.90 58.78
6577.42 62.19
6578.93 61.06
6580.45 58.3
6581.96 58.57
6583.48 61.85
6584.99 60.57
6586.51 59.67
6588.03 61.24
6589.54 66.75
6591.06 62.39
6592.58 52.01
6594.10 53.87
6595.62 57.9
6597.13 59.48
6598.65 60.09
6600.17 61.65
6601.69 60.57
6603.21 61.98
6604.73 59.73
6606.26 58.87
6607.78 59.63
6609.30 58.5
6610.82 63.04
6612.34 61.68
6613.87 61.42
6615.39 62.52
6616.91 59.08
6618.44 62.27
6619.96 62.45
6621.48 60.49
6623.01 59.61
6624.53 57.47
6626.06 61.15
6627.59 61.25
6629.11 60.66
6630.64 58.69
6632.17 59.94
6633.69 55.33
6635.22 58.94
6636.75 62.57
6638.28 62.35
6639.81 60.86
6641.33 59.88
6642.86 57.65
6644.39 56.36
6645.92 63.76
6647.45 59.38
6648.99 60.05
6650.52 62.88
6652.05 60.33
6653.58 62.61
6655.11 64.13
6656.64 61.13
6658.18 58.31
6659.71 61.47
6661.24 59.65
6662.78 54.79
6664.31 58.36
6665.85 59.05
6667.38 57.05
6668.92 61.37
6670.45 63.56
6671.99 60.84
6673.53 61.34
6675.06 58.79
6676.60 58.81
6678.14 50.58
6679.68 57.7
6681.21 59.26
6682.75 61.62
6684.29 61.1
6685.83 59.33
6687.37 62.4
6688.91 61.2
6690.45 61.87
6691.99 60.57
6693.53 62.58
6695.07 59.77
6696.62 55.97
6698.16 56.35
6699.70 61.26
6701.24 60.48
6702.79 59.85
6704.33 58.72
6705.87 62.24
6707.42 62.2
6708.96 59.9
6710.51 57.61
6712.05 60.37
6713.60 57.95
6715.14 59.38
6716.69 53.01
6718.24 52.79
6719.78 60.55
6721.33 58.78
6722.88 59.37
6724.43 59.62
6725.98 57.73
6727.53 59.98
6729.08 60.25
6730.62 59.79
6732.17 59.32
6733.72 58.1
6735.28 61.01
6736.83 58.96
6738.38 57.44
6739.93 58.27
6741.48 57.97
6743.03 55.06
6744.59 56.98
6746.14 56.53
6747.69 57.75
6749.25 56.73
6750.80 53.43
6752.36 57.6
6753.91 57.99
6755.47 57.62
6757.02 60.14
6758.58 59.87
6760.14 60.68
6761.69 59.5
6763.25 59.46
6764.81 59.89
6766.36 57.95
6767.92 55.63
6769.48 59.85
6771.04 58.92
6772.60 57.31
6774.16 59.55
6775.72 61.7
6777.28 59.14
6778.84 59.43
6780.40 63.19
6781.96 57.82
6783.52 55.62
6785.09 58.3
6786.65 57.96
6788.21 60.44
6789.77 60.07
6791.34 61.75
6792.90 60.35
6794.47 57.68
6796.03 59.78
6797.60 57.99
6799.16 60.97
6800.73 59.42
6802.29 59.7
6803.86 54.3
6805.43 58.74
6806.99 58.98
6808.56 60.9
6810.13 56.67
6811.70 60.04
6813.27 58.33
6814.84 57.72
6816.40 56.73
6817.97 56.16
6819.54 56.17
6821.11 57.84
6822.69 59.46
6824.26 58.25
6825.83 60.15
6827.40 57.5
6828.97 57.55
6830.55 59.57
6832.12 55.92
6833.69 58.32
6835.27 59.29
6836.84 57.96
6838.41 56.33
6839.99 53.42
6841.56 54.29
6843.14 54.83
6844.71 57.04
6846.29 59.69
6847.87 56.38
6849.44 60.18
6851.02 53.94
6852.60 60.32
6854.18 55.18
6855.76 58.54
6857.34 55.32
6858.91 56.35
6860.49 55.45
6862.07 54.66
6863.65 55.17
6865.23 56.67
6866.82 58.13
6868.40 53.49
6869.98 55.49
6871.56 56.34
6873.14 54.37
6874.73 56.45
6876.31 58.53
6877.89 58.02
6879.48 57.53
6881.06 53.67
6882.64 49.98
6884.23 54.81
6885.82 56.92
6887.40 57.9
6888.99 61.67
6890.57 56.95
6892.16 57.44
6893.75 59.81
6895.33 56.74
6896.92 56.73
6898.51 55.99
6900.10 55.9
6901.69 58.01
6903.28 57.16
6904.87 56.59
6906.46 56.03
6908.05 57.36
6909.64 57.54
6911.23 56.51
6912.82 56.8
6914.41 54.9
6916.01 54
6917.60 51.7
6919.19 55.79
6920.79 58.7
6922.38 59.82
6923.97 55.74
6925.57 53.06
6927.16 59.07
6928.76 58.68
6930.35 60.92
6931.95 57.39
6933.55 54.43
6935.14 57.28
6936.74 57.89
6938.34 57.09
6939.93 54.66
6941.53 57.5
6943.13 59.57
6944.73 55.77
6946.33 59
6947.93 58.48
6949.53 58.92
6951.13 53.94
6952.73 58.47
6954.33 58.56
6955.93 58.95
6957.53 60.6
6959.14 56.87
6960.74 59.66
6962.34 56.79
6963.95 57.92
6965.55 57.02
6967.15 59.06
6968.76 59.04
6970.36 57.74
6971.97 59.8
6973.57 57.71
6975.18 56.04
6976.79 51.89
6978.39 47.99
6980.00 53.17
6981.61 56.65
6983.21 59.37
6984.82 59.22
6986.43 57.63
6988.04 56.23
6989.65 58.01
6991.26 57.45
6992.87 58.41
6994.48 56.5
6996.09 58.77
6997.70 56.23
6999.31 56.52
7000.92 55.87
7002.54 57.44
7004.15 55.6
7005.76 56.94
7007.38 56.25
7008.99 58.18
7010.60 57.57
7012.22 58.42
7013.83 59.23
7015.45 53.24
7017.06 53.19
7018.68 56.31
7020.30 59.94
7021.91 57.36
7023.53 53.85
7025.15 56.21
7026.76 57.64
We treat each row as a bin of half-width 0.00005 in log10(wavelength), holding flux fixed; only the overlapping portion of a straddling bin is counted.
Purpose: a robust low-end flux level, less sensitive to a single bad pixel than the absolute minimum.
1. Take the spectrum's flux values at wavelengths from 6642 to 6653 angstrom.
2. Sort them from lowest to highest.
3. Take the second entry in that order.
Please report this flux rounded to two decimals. 57.65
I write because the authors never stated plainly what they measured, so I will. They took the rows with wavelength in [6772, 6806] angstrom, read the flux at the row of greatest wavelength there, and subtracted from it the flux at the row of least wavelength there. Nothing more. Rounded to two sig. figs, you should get 1.4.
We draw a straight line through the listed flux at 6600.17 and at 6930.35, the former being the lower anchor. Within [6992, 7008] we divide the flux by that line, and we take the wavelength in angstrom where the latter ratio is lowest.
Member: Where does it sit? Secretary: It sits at 7004.15 angstrom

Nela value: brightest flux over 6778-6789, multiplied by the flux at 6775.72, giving 3899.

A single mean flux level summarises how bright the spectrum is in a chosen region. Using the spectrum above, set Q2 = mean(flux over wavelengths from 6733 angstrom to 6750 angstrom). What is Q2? 57.7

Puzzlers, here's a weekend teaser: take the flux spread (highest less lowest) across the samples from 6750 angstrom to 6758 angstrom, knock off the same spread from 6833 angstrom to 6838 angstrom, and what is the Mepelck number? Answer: 5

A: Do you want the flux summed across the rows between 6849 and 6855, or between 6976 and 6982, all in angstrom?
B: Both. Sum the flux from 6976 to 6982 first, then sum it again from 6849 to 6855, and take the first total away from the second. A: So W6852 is 19.9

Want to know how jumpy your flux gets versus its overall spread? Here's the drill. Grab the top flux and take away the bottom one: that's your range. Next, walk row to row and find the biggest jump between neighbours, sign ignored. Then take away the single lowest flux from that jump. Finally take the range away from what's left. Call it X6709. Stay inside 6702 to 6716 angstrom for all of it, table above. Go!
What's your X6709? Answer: -58.7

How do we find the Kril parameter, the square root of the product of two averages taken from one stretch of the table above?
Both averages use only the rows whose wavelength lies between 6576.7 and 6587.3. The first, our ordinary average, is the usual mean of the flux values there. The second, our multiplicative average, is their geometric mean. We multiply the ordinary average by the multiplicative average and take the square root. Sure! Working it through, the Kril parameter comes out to 60.3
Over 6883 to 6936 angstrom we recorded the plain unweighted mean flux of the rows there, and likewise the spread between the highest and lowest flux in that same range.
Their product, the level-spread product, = 567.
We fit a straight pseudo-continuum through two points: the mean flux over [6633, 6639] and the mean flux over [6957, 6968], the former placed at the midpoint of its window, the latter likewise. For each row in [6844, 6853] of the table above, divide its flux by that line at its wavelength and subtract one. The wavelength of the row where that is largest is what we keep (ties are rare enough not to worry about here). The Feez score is 6852.60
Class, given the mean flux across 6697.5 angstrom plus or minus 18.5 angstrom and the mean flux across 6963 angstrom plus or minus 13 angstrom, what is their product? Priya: 3480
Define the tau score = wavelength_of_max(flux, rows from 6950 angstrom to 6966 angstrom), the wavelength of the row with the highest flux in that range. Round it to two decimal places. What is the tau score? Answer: 6957.53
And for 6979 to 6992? 6983.21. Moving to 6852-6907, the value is 6888.99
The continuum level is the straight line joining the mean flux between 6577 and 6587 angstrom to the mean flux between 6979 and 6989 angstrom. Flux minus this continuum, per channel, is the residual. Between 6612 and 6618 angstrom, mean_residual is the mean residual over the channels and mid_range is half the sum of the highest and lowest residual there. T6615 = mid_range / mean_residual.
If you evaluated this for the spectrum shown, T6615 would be 0.7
